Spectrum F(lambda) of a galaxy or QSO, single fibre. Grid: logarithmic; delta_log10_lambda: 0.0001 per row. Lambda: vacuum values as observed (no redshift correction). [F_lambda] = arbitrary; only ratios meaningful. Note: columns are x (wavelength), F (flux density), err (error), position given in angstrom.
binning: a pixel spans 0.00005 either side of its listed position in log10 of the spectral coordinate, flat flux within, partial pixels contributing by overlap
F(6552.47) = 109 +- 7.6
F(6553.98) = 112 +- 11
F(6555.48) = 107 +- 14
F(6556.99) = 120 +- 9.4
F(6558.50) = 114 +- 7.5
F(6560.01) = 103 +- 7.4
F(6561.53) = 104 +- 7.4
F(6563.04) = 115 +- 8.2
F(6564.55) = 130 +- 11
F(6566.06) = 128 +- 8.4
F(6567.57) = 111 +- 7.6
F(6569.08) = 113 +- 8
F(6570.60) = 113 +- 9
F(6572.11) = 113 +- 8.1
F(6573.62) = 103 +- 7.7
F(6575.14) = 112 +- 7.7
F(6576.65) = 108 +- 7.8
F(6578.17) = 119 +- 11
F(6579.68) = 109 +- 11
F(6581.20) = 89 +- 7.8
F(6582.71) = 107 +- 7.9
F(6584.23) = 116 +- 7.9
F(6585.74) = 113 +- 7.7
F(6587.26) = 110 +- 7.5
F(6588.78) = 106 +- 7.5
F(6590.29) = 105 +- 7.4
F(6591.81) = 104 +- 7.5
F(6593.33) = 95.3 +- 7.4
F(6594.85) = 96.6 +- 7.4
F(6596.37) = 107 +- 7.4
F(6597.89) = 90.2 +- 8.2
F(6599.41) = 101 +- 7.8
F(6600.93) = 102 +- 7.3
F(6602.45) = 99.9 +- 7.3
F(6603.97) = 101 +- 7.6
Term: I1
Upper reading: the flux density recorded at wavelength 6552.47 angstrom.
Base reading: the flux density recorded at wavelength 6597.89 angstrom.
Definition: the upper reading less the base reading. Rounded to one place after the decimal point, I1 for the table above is 18.8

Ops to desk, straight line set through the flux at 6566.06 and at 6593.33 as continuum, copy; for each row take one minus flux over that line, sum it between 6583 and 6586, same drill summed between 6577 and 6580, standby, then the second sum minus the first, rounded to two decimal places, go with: 0.15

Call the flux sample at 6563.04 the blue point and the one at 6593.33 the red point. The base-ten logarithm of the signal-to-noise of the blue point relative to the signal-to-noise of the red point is 0.037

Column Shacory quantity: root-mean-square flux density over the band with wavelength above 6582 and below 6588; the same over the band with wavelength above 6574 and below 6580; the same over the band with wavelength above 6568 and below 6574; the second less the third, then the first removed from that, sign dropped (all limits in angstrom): 110.1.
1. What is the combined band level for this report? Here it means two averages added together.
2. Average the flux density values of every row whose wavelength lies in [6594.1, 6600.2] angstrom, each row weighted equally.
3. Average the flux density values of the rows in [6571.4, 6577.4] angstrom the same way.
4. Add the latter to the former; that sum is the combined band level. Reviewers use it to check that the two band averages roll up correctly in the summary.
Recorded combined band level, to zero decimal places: 208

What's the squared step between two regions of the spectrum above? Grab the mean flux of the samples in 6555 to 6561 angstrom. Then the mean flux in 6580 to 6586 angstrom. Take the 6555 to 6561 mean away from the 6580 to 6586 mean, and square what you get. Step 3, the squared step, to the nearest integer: 23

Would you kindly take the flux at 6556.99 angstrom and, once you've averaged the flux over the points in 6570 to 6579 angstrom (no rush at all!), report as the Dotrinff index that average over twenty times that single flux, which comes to 0.046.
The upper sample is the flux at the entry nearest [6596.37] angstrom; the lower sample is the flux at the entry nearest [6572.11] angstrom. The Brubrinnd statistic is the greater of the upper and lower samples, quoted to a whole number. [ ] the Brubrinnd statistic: 113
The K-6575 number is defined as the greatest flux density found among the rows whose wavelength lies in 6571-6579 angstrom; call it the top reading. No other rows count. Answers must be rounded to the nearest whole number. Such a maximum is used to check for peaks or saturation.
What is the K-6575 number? 119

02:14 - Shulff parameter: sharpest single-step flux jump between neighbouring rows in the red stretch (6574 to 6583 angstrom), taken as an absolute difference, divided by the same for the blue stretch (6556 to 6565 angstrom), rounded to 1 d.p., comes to 1.3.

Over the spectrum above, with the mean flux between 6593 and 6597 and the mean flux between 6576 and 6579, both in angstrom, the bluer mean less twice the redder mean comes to -86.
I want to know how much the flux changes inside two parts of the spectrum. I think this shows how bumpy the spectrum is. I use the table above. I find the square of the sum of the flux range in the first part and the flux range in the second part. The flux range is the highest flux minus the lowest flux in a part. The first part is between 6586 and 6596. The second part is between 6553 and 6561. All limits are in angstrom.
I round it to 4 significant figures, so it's 1005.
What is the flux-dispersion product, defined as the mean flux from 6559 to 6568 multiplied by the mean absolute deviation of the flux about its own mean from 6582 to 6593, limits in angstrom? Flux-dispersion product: 423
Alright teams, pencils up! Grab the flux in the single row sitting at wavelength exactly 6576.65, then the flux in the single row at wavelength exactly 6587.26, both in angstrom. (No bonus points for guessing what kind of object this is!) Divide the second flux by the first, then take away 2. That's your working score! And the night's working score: -0.98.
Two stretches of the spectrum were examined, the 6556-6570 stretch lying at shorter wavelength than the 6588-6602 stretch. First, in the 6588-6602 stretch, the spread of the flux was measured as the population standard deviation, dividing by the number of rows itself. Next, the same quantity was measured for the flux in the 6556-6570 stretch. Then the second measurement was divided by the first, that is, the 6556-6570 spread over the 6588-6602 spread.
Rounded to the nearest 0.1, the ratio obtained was 1.7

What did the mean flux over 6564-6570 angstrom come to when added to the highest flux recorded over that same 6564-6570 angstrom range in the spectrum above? 250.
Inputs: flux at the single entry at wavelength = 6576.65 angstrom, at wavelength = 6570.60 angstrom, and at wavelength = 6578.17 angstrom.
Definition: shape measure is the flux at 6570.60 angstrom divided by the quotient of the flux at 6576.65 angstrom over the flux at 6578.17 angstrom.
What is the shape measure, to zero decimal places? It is 125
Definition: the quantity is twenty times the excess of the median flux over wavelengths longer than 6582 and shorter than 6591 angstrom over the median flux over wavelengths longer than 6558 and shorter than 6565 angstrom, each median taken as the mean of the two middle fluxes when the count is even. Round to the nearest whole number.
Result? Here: -110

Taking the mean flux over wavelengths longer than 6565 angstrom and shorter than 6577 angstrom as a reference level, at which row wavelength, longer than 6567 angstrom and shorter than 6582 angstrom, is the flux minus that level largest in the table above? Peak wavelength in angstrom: 6578.17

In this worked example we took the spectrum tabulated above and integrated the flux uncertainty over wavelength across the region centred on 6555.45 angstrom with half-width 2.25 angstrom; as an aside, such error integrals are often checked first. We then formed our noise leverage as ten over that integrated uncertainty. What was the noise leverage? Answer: 0.193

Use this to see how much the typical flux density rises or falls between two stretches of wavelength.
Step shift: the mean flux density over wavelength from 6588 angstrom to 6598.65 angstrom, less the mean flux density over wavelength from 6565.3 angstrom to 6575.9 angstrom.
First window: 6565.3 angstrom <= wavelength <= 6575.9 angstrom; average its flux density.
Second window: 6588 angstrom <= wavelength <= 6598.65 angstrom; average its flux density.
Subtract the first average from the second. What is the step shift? -13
